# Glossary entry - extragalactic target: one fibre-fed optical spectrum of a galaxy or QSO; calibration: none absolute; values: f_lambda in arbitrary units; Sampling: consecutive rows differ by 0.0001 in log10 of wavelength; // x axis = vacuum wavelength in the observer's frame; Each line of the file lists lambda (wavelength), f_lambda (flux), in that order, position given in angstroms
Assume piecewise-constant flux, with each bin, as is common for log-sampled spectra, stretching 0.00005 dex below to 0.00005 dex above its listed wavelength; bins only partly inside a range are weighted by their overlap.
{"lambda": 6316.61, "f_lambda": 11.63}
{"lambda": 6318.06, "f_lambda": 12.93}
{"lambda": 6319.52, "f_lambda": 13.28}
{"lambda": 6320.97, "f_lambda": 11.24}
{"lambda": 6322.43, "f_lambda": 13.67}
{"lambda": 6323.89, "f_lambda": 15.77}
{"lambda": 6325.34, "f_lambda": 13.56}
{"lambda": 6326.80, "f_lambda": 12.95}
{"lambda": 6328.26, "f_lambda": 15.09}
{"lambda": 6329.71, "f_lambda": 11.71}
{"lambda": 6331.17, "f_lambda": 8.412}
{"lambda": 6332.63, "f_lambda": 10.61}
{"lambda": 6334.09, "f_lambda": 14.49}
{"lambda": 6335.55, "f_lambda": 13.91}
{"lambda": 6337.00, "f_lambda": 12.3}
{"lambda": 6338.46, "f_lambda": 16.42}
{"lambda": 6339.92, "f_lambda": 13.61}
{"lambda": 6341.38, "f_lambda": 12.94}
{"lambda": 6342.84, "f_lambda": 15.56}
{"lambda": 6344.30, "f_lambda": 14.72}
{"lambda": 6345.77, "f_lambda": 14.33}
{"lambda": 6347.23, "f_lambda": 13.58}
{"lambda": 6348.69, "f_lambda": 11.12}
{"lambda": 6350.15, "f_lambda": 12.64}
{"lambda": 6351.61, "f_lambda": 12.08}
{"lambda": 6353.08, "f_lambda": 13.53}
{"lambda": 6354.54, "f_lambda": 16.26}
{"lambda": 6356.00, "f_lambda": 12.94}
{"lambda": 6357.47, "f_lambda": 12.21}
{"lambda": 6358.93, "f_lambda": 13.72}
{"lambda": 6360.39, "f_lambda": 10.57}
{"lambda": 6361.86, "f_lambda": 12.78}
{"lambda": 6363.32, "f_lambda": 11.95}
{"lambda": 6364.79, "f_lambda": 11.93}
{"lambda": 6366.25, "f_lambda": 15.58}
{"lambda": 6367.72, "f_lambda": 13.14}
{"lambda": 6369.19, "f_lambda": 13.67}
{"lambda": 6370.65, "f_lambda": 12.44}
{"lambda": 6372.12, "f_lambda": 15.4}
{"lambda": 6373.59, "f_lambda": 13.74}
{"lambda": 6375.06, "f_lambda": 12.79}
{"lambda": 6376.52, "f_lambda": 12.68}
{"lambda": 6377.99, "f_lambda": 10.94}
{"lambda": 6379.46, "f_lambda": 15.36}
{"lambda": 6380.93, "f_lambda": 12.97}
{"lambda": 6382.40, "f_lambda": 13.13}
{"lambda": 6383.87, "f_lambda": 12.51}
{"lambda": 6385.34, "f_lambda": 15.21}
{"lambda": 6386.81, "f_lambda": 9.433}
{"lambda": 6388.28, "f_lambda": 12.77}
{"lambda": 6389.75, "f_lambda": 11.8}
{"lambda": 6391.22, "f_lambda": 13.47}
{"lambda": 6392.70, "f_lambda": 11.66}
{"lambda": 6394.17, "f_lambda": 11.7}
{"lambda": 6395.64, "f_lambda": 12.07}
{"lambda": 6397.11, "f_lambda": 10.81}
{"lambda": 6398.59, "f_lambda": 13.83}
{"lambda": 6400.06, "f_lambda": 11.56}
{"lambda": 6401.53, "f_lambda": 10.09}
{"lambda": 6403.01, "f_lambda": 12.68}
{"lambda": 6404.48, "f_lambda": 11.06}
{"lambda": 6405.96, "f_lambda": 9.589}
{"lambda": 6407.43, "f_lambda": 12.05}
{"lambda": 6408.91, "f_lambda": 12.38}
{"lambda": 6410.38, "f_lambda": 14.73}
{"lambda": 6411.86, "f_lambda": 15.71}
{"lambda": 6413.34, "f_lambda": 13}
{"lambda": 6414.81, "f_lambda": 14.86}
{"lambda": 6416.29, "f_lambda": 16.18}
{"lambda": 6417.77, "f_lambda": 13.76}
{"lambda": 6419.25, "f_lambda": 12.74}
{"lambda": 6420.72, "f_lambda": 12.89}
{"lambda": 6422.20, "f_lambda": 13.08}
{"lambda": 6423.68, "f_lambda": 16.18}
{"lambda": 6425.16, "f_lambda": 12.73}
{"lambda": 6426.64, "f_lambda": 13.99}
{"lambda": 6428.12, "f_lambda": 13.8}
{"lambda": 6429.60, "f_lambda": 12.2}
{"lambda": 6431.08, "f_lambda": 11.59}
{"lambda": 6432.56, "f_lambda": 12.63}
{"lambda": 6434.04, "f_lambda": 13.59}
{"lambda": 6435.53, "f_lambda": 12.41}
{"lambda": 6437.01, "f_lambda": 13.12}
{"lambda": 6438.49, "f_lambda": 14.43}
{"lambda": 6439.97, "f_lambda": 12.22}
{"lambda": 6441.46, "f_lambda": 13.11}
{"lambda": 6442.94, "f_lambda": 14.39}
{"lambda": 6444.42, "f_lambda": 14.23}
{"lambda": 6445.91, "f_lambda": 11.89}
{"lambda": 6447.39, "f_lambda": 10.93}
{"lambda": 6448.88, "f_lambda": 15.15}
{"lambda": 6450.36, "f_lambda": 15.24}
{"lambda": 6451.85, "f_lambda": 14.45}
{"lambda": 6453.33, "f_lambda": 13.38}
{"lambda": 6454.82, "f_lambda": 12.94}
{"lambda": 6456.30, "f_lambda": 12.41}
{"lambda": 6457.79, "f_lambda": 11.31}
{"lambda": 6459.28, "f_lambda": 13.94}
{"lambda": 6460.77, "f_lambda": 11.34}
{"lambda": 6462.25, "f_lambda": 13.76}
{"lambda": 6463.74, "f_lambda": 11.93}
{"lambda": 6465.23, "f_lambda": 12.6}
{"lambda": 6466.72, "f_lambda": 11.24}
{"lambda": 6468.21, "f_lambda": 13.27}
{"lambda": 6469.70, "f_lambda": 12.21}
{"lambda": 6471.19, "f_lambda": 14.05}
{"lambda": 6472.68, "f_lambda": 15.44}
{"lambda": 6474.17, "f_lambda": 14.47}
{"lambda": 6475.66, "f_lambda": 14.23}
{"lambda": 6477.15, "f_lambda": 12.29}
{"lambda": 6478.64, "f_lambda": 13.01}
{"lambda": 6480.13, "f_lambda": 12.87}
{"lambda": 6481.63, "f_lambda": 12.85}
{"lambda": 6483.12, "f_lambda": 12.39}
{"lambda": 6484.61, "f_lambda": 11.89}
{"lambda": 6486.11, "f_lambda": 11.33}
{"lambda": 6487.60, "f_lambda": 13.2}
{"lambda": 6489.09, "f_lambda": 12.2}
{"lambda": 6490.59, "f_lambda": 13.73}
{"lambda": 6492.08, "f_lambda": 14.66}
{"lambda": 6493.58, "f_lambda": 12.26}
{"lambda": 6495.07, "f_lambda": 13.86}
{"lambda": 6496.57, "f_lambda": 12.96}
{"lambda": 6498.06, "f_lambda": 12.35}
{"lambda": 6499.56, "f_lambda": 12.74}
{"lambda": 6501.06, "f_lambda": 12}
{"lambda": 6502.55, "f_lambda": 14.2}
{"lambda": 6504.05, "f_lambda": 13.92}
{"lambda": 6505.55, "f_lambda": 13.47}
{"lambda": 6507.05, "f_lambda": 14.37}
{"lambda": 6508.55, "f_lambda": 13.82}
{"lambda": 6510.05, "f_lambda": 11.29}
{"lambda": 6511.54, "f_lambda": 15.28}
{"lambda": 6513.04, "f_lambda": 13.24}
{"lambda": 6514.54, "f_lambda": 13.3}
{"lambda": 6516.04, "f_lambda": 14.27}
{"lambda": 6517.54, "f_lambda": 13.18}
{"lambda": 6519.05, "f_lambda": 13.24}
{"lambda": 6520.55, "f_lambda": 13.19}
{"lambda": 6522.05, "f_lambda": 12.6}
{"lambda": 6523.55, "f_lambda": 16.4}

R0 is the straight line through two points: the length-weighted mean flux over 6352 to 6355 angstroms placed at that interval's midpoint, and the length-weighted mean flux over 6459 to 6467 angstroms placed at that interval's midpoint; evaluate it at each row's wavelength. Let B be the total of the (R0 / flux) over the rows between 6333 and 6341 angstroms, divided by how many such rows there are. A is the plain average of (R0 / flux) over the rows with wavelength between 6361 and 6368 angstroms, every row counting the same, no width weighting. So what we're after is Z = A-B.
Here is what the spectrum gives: 0.05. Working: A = 1.10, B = 1.05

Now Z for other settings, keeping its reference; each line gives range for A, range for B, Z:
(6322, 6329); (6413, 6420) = 0.11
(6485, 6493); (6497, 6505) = 0.02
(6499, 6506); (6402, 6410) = -0.29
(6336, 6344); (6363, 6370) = -0.03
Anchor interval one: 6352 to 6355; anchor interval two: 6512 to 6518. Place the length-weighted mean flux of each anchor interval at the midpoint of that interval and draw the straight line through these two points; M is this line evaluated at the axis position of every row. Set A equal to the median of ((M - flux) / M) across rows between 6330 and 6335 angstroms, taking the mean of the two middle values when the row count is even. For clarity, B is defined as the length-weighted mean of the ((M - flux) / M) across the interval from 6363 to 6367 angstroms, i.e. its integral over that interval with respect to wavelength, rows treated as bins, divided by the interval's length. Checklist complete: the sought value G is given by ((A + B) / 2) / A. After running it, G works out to 0.64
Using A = 0.27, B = 0.08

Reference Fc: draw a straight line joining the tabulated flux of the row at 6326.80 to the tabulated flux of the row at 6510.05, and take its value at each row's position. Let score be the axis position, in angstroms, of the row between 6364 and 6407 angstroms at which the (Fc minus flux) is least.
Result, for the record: 6366.25 angstroms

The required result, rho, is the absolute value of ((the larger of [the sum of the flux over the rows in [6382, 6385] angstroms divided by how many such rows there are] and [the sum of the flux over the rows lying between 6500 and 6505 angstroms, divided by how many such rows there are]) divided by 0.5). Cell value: 26.7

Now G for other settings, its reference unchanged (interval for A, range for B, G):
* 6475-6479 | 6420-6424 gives 0.65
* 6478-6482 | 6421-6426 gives 0.59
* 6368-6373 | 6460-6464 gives 1.62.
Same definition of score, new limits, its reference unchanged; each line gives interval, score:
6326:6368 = 6338.46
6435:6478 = 6472.68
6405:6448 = 6423.68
